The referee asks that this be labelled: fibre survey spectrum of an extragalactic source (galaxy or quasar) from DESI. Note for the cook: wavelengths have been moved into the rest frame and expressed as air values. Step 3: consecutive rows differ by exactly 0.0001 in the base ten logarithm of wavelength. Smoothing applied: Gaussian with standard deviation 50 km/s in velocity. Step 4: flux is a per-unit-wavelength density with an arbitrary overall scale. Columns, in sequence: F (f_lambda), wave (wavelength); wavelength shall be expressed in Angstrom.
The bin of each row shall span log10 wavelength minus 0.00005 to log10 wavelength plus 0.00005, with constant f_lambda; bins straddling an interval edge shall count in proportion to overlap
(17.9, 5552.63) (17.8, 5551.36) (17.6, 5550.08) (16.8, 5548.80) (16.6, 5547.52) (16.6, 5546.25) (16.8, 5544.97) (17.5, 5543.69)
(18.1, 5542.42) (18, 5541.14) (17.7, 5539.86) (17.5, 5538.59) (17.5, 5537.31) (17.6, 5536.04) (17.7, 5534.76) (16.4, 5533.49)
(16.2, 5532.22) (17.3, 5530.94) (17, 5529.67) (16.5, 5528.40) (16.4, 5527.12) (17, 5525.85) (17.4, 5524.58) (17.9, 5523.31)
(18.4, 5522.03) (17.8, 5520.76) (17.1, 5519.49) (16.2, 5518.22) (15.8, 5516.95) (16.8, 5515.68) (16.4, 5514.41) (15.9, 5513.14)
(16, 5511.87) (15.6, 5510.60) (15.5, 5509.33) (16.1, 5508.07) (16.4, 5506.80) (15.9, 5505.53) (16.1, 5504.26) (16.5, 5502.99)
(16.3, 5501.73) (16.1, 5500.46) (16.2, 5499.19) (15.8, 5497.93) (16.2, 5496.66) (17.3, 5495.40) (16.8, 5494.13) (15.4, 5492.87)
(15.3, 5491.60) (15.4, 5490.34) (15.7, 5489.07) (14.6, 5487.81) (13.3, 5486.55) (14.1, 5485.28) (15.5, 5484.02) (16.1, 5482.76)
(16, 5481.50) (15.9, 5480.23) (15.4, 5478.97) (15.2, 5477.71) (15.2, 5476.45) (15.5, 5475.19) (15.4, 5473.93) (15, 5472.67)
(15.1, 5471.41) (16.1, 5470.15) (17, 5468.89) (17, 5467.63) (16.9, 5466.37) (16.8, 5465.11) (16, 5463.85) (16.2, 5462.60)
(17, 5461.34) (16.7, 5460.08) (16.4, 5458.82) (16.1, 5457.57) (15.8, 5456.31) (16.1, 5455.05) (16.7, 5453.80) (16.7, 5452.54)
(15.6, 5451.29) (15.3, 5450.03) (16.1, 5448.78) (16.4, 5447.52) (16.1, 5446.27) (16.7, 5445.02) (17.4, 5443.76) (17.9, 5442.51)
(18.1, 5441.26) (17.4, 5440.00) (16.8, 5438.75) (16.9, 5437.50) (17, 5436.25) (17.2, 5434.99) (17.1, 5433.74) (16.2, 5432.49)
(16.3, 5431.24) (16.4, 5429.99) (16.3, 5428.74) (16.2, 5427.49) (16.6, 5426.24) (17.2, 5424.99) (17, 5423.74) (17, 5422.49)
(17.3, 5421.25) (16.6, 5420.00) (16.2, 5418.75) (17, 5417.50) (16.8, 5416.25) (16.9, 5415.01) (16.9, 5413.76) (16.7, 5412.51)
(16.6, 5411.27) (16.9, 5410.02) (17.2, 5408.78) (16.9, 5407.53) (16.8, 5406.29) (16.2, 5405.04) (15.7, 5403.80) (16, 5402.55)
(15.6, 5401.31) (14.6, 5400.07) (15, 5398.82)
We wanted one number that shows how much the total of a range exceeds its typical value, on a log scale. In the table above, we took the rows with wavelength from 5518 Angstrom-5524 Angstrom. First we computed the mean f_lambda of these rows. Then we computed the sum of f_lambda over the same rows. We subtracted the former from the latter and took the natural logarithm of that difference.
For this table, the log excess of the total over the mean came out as 4.25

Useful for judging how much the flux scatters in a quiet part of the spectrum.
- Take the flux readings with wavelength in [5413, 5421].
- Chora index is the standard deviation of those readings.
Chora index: 0.3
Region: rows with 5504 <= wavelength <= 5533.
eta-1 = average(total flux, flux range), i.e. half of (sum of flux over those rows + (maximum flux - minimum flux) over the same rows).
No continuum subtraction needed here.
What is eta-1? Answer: 192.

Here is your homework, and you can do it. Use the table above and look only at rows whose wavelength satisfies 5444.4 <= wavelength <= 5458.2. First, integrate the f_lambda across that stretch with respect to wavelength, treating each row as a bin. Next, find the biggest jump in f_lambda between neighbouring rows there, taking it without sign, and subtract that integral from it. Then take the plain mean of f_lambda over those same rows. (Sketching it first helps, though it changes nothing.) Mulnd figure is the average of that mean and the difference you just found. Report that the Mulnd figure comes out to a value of -103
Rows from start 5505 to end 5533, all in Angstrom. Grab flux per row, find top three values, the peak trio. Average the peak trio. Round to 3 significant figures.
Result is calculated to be 18.0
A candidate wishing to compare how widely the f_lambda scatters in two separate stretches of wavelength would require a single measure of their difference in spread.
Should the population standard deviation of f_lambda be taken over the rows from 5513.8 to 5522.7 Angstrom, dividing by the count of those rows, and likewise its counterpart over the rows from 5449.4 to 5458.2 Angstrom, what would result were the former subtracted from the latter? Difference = -0.36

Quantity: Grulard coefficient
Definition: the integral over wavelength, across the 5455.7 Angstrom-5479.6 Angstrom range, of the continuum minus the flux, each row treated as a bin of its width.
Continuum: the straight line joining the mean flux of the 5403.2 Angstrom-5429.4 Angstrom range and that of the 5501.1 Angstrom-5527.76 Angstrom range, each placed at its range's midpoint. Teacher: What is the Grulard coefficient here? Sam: 14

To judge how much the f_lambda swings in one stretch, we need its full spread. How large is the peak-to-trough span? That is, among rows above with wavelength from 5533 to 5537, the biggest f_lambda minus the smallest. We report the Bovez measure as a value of 1.3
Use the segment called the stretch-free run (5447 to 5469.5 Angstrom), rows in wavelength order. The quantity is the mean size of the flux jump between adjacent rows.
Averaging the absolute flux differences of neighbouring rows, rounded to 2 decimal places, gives 0.39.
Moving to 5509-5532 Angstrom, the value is 0.47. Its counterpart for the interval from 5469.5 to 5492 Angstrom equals 0.49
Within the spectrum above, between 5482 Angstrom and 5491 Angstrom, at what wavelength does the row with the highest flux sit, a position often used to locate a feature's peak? 5482.76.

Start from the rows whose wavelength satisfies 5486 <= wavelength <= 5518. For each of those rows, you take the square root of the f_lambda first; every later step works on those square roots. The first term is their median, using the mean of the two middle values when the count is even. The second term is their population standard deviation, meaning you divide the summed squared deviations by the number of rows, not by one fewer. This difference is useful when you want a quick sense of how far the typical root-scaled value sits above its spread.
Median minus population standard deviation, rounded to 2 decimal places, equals 3.90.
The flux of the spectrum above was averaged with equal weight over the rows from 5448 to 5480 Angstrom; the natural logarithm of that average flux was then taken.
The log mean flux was 2.78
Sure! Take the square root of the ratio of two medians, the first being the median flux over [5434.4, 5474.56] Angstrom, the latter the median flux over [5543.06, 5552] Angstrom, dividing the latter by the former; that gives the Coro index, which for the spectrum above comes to 1.00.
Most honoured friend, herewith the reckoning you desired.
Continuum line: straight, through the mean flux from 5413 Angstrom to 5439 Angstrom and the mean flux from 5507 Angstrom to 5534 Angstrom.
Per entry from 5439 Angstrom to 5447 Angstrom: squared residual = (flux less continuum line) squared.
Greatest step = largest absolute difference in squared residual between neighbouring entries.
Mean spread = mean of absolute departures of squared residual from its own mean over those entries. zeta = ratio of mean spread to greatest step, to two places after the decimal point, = 0.40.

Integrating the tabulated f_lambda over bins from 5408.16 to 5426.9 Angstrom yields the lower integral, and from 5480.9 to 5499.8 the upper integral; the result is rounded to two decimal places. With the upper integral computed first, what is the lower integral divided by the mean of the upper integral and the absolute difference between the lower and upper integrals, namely 2.00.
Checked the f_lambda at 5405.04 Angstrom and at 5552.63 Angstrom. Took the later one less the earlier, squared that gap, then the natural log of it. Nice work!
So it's 1.06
